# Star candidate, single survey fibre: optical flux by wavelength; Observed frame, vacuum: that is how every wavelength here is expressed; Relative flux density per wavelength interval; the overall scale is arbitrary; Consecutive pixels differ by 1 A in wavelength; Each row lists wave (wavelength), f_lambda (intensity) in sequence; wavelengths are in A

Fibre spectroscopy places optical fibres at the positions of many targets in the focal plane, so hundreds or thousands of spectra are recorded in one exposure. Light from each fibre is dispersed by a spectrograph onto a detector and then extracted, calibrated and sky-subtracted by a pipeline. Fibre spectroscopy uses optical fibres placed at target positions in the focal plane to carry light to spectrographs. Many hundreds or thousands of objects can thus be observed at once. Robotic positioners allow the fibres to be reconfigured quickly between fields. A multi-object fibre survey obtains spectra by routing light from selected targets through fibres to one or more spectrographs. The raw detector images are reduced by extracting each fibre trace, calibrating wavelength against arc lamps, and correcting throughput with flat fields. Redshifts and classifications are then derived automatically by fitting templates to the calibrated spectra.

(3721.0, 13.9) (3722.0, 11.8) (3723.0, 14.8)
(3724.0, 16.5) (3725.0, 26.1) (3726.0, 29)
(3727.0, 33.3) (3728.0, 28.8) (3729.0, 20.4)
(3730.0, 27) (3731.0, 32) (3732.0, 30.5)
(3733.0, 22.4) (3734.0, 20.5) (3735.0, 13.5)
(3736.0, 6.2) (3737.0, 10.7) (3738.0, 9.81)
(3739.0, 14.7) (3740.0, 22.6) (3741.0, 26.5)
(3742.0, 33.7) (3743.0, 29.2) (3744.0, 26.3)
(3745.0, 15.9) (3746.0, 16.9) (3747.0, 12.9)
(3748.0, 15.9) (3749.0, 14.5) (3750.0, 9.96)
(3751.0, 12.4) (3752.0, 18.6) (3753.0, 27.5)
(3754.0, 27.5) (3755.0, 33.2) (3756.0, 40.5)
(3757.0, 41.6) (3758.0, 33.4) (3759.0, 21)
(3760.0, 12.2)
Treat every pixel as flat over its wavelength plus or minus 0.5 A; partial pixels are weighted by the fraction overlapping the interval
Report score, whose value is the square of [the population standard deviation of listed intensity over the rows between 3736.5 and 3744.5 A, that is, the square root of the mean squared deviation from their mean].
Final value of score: 70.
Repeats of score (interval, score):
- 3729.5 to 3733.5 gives 14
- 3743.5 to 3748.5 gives 21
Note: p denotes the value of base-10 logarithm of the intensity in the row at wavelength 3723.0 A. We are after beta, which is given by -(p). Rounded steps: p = 1.17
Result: -1.17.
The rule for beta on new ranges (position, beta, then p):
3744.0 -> -1.42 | 1.42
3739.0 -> -1.17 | 1.17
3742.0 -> -1.53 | 1.53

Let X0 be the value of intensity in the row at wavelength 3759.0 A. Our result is 21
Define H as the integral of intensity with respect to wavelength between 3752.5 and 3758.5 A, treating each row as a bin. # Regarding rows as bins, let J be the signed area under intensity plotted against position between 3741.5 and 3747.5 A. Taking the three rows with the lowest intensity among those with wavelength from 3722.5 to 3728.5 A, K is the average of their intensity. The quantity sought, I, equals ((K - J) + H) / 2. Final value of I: 44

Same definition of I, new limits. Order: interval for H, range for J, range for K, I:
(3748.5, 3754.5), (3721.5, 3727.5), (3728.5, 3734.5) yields 0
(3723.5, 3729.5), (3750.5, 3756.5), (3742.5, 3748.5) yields 5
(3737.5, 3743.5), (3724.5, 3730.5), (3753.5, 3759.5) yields 0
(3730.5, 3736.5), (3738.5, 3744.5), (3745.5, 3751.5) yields -8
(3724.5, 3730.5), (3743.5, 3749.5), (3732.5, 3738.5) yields 36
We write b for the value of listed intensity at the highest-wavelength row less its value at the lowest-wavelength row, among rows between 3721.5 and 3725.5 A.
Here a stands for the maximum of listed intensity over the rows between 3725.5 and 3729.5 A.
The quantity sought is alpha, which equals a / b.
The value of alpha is 2.3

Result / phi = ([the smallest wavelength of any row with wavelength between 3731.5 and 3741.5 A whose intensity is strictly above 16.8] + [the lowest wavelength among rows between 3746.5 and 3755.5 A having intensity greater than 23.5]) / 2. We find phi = 3742.5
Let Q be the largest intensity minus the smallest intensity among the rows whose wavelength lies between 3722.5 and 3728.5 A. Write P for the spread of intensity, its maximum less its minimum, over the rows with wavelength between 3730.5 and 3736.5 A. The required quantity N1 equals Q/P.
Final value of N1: 0.7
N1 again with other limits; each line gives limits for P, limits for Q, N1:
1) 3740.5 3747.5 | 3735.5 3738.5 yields 0.2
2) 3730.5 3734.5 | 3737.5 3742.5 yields 2.1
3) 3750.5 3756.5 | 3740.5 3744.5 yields 0.3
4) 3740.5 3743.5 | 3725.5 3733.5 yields 1.8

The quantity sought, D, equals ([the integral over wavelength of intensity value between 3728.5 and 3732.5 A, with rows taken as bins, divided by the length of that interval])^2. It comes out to 755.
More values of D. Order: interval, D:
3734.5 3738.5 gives 101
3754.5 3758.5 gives 1382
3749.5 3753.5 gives 293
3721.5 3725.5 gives 299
